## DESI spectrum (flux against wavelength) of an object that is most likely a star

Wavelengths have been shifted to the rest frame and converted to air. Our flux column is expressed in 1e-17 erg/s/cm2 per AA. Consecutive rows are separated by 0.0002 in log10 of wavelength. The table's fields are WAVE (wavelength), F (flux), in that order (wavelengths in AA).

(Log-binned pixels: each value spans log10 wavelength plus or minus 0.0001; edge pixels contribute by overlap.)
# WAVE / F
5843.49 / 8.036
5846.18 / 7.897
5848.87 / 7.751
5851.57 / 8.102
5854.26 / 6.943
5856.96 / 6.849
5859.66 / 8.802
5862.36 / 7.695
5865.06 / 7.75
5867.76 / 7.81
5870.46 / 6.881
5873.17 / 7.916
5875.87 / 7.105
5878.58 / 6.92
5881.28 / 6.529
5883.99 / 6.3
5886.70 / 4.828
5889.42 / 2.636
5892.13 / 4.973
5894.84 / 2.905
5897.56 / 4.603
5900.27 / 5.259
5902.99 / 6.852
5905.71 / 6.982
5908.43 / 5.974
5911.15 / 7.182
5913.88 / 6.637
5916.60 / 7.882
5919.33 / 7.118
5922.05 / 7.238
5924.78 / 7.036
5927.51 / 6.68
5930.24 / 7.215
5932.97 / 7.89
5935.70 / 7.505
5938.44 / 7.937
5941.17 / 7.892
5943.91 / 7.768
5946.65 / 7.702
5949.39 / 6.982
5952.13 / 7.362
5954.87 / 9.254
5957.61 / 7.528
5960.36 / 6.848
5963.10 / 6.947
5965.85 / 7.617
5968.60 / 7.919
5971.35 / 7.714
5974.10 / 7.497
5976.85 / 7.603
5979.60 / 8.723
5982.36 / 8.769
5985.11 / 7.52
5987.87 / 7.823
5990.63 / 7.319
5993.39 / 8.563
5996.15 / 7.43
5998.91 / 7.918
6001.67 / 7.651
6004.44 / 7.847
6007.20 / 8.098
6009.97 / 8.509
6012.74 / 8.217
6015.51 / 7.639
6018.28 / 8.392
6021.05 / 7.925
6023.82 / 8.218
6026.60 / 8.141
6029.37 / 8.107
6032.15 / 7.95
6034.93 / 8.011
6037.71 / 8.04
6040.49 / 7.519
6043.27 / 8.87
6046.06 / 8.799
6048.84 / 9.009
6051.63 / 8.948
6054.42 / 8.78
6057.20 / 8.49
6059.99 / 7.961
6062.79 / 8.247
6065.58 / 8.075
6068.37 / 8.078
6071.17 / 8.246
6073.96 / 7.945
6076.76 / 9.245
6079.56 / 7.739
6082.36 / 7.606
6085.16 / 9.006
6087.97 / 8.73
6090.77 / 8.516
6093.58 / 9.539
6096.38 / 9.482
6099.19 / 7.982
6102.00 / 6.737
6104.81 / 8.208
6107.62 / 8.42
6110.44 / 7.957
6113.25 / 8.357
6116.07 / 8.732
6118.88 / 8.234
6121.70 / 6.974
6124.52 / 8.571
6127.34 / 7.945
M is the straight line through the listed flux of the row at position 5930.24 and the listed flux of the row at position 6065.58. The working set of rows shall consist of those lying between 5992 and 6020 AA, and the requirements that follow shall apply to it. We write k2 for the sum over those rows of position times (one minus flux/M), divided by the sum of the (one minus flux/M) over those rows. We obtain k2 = 6006.3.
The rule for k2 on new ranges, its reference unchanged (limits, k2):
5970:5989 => 5980.6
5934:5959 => 5947.4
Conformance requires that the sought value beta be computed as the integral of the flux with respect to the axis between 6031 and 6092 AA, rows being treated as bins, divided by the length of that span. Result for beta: 8.4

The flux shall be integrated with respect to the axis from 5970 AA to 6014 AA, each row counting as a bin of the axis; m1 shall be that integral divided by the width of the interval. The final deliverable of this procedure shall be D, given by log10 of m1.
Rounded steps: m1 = 7.95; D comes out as 0.900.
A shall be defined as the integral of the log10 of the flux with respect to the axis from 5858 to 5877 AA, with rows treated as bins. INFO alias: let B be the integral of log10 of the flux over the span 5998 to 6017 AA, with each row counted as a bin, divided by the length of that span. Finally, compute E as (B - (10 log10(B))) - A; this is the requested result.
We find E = -15.5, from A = 16.8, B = 0.90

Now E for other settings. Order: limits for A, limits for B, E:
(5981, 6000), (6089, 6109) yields -15.8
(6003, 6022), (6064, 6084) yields -15.9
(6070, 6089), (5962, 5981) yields -16.1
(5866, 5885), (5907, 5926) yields -14.6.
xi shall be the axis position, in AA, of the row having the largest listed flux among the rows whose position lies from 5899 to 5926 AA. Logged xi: 5916.60 AA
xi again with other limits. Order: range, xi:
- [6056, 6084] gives 6076.76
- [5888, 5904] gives 5902.99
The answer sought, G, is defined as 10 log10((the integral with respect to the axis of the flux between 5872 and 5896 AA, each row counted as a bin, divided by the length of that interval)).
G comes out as 7.5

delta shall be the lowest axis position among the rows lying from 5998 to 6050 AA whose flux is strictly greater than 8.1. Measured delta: 6009.97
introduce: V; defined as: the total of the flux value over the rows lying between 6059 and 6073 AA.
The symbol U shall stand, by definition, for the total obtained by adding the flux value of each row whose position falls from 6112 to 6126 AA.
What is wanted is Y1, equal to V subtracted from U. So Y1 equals 0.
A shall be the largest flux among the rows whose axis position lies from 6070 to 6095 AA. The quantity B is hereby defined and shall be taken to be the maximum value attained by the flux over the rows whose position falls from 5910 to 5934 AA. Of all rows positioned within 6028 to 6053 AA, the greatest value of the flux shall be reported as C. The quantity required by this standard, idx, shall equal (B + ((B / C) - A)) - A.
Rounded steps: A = 9.539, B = 7.89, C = 9.009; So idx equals -10.3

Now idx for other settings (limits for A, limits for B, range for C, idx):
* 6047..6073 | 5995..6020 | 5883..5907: -8.3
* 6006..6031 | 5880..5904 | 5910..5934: -9.3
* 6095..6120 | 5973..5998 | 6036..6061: -9.2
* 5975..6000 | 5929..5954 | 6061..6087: -8.7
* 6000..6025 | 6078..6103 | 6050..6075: -6.4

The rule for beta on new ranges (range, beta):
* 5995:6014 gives 8.0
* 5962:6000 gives 7.8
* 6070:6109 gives 8.4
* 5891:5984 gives 7.1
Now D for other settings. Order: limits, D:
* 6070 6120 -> 0.923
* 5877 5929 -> 0.781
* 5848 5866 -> 0.886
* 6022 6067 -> 0.920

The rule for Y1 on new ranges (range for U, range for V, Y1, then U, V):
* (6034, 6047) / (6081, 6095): -2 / 41.2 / 43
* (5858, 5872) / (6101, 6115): -1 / 38.9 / 40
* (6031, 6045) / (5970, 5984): 0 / 40.4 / 40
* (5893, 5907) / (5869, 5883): -9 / 26.6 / 35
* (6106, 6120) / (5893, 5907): 15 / 41.7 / 27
